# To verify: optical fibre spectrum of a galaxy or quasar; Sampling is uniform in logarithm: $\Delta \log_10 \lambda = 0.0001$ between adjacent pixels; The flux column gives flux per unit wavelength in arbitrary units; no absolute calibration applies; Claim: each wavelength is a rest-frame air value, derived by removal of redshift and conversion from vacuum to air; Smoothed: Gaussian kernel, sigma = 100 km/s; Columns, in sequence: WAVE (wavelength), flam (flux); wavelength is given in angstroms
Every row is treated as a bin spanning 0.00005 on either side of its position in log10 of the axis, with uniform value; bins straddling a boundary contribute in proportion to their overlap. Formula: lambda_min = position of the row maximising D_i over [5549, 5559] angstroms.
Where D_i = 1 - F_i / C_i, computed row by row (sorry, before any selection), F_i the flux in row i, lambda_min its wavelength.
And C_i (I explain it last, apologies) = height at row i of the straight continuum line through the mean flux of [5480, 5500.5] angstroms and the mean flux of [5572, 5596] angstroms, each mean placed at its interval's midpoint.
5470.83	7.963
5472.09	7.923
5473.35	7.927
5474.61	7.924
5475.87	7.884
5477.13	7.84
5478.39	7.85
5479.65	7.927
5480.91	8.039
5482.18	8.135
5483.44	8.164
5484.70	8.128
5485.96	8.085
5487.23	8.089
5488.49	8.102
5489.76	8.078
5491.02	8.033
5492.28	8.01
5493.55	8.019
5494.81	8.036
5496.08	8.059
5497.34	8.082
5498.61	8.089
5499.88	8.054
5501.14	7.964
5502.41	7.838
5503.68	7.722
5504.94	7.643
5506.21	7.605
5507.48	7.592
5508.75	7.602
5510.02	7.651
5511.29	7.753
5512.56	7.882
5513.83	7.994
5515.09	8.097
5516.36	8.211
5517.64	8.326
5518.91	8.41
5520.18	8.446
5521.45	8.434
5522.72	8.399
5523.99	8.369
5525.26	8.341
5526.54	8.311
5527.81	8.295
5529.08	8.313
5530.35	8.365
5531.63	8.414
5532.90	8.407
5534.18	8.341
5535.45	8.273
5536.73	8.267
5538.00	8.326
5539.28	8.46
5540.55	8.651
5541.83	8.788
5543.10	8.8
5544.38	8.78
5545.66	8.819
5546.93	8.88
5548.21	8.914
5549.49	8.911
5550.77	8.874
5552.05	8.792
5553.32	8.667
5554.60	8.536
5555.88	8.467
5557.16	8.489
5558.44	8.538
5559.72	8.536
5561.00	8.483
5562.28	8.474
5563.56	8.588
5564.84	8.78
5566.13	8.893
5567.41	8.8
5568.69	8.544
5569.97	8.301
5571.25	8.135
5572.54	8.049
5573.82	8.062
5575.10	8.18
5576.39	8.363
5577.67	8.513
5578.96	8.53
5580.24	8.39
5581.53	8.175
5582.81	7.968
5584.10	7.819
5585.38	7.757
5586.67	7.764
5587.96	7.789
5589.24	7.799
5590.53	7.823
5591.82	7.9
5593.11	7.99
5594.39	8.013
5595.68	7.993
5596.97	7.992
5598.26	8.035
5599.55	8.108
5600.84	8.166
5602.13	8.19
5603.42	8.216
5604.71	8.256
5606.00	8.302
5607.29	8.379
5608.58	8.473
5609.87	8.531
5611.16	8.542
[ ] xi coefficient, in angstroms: 5555.88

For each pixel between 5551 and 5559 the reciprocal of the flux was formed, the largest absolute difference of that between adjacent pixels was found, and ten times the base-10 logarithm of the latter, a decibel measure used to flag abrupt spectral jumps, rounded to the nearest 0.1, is -27.5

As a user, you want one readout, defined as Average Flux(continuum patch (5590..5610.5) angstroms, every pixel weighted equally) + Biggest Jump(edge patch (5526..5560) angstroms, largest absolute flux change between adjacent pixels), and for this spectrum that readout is 8.3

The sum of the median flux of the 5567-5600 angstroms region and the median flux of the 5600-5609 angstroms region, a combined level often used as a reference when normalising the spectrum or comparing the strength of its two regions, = 16.3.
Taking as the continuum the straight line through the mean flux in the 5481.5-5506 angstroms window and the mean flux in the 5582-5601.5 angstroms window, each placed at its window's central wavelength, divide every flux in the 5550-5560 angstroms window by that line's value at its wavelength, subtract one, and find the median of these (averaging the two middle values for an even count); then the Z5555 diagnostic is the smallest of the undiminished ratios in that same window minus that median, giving 0.99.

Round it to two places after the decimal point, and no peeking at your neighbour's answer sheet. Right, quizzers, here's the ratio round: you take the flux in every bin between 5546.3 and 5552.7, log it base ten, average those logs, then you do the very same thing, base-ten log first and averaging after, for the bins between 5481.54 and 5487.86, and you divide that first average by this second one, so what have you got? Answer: 1.04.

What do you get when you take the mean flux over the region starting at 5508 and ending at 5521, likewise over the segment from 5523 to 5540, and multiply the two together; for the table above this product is 67.1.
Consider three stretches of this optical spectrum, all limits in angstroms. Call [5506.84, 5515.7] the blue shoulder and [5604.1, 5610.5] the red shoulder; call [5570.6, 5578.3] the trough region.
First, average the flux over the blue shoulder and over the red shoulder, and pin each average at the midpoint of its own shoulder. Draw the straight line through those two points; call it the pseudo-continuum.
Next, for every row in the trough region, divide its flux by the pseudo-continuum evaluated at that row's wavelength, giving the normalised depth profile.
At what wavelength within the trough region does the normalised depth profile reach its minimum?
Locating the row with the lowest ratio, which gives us 5572.54 angstroms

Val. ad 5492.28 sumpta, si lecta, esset 8.01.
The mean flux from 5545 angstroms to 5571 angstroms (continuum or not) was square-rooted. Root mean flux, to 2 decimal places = 2.94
